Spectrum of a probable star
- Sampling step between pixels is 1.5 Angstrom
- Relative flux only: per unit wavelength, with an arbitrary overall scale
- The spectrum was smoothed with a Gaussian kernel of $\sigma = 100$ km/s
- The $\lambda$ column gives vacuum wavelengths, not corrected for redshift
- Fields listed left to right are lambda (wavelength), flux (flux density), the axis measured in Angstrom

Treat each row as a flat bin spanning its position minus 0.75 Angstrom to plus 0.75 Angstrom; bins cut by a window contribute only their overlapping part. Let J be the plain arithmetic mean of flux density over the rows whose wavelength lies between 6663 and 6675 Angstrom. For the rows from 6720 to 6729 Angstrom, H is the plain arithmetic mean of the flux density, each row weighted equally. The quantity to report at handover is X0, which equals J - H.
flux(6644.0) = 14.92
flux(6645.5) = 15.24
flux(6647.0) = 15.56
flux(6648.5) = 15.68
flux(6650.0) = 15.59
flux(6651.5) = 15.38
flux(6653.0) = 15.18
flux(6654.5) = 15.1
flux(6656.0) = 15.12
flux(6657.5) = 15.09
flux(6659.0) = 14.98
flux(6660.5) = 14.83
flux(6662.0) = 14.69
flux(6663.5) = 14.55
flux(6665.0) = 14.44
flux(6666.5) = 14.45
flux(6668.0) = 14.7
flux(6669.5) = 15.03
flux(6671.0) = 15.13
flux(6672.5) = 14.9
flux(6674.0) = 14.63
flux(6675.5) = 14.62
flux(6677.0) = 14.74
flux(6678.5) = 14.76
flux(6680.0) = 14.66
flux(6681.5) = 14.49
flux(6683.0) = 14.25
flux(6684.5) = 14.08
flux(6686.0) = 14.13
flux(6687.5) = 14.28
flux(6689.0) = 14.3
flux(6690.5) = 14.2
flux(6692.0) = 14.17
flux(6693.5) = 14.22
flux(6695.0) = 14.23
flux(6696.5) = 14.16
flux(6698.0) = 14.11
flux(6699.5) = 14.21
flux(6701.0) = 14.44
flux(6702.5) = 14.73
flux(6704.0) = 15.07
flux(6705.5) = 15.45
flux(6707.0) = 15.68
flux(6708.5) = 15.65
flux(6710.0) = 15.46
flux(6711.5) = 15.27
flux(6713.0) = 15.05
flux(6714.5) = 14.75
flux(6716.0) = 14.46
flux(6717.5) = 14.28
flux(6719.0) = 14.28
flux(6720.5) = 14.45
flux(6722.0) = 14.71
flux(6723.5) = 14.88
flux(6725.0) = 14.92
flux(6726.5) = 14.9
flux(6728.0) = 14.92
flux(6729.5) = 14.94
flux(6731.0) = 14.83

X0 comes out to -0.1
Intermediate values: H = 14.8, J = 14.7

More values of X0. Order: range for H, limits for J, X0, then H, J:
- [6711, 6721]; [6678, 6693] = -0.3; 14.6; 14.3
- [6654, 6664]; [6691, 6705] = -0.5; 14.9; 14.4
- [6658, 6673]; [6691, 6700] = -0.6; 14.8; 14.2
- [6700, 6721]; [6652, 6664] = 0.0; 14.9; 14.9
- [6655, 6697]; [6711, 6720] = 0.1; 14.6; 14.7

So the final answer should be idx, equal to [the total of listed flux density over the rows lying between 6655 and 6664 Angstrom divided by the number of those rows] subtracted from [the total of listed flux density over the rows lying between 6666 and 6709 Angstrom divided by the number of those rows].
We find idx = -0.27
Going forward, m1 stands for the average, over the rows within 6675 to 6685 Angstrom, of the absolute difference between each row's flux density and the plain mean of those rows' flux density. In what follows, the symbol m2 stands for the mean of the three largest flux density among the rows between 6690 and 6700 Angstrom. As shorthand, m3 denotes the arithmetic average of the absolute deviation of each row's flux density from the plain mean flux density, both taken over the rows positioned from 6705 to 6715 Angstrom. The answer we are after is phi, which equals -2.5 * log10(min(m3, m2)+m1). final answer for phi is 0.82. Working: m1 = 0.21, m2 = 14.2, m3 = 0.26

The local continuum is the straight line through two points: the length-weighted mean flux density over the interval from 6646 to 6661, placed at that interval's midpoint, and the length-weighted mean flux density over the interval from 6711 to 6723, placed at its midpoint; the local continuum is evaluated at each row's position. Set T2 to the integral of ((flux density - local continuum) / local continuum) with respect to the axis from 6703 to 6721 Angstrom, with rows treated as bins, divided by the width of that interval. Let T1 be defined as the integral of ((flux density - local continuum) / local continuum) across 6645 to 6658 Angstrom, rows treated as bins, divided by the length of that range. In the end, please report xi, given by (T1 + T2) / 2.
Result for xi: 0.012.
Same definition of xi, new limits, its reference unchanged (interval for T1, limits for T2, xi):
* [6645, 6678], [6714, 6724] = -0.010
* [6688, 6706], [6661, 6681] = -0.026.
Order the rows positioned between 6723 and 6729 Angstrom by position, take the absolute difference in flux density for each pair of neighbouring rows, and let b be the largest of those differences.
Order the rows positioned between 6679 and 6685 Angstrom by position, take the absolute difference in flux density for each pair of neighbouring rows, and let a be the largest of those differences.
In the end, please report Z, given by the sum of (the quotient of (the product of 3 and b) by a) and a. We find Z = 0.7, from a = 0.24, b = 0.04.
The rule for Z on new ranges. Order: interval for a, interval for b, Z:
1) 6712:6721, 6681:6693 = 2.7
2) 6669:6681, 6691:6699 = 1.0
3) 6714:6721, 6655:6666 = 1.8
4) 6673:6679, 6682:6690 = 4.4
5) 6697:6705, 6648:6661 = 2.2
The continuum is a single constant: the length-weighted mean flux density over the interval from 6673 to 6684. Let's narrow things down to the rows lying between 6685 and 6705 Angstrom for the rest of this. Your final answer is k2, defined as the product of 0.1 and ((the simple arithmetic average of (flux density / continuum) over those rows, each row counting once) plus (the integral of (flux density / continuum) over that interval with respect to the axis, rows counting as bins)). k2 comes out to 2.06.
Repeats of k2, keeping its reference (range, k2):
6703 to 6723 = 2.15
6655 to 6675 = 2.13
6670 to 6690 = 2.09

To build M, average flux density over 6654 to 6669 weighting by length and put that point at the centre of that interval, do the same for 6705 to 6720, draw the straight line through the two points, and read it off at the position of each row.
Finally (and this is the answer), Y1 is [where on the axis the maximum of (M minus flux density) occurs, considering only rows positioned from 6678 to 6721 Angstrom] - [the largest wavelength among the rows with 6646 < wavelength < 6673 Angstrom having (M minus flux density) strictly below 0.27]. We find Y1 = 25.5 Angstrom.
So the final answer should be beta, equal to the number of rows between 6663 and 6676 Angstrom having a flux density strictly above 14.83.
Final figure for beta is 3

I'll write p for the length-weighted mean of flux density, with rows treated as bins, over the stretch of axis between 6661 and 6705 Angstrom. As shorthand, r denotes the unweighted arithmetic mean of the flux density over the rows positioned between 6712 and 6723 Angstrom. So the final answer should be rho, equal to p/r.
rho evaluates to 1.00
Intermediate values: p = 14.5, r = 14.6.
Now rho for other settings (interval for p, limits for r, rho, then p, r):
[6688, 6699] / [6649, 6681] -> 0.95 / 14.2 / 14.9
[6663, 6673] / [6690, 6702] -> 1.04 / 14.7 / 14.2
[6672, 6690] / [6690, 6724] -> 0.99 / 14.5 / 14.7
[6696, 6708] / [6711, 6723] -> 1.01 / 14.8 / 14.7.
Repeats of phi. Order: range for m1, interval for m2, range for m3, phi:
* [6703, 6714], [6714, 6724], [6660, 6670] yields 1.07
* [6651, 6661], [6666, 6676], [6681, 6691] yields 1.71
